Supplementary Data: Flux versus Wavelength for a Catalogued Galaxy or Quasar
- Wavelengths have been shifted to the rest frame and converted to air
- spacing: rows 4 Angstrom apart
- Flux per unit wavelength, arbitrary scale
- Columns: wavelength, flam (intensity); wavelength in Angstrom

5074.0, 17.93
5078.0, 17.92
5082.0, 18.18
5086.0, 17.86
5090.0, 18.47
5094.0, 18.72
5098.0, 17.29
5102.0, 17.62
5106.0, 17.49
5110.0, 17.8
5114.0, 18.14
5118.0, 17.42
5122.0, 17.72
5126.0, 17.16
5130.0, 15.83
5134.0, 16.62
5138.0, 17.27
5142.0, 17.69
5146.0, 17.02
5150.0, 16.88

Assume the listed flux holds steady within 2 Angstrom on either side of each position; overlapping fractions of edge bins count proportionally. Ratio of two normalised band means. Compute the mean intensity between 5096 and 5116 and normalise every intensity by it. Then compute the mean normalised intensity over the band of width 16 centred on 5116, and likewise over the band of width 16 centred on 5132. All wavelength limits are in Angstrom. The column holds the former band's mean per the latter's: 1.06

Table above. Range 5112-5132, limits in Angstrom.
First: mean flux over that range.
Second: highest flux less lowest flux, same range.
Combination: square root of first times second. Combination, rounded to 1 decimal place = 6.3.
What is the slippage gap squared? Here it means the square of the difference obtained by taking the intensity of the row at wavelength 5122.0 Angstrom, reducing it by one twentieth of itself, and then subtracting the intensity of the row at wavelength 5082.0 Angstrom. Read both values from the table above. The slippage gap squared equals 1.8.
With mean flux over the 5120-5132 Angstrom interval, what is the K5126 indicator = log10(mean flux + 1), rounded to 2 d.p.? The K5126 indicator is 1.25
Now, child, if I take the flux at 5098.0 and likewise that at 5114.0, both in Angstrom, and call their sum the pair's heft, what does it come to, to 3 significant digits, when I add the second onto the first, 35.4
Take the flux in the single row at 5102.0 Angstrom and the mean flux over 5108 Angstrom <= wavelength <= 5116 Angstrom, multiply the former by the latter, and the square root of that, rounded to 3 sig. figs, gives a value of 17.8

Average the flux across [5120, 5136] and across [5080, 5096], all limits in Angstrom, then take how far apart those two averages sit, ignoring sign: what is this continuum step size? 1.5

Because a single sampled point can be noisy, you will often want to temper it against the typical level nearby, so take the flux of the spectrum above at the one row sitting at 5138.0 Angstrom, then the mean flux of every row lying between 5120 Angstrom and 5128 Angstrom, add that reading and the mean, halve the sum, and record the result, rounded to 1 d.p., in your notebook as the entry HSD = 17.4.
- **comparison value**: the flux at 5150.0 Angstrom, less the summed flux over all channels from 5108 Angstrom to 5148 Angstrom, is -156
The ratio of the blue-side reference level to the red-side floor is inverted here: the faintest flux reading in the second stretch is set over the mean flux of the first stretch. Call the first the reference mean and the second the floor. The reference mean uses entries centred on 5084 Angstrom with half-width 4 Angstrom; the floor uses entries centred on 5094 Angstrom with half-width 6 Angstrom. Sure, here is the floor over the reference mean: 0.96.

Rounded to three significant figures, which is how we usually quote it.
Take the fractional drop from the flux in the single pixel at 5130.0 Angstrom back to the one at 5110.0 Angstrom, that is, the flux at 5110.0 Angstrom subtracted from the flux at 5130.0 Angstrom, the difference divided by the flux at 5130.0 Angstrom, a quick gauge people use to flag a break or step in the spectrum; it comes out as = -0.124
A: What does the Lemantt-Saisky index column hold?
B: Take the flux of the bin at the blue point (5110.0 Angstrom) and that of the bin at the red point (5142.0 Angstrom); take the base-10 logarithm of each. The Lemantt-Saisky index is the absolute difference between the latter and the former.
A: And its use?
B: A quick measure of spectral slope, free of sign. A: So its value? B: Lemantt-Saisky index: 0.003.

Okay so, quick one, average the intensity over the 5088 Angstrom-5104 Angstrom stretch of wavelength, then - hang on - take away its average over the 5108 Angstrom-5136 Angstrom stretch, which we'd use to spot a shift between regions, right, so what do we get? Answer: 0.78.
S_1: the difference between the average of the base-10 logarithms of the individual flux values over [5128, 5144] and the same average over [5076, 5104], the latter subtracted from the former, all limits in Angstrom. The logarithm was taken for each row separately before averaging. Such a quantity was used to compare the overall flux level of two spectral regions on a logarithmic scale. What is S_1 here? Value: -0.029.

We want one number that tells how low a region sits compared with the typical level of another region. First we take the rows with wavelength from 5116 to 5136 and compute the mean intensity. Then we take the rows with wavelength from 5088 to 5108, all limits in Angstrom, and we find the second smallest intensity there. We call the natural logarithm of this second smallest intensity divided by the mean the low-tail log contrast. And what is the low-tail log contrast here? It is 0.03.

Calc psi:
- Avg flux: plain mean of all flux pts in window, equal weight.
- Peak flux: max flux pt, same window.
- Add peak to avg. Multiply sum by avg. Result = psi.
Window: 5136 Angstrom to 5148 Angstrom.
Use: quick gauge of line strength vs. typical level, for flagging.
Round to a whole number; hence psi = 607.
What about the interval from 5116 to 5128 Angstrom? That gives 613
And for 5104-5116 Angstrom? 640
